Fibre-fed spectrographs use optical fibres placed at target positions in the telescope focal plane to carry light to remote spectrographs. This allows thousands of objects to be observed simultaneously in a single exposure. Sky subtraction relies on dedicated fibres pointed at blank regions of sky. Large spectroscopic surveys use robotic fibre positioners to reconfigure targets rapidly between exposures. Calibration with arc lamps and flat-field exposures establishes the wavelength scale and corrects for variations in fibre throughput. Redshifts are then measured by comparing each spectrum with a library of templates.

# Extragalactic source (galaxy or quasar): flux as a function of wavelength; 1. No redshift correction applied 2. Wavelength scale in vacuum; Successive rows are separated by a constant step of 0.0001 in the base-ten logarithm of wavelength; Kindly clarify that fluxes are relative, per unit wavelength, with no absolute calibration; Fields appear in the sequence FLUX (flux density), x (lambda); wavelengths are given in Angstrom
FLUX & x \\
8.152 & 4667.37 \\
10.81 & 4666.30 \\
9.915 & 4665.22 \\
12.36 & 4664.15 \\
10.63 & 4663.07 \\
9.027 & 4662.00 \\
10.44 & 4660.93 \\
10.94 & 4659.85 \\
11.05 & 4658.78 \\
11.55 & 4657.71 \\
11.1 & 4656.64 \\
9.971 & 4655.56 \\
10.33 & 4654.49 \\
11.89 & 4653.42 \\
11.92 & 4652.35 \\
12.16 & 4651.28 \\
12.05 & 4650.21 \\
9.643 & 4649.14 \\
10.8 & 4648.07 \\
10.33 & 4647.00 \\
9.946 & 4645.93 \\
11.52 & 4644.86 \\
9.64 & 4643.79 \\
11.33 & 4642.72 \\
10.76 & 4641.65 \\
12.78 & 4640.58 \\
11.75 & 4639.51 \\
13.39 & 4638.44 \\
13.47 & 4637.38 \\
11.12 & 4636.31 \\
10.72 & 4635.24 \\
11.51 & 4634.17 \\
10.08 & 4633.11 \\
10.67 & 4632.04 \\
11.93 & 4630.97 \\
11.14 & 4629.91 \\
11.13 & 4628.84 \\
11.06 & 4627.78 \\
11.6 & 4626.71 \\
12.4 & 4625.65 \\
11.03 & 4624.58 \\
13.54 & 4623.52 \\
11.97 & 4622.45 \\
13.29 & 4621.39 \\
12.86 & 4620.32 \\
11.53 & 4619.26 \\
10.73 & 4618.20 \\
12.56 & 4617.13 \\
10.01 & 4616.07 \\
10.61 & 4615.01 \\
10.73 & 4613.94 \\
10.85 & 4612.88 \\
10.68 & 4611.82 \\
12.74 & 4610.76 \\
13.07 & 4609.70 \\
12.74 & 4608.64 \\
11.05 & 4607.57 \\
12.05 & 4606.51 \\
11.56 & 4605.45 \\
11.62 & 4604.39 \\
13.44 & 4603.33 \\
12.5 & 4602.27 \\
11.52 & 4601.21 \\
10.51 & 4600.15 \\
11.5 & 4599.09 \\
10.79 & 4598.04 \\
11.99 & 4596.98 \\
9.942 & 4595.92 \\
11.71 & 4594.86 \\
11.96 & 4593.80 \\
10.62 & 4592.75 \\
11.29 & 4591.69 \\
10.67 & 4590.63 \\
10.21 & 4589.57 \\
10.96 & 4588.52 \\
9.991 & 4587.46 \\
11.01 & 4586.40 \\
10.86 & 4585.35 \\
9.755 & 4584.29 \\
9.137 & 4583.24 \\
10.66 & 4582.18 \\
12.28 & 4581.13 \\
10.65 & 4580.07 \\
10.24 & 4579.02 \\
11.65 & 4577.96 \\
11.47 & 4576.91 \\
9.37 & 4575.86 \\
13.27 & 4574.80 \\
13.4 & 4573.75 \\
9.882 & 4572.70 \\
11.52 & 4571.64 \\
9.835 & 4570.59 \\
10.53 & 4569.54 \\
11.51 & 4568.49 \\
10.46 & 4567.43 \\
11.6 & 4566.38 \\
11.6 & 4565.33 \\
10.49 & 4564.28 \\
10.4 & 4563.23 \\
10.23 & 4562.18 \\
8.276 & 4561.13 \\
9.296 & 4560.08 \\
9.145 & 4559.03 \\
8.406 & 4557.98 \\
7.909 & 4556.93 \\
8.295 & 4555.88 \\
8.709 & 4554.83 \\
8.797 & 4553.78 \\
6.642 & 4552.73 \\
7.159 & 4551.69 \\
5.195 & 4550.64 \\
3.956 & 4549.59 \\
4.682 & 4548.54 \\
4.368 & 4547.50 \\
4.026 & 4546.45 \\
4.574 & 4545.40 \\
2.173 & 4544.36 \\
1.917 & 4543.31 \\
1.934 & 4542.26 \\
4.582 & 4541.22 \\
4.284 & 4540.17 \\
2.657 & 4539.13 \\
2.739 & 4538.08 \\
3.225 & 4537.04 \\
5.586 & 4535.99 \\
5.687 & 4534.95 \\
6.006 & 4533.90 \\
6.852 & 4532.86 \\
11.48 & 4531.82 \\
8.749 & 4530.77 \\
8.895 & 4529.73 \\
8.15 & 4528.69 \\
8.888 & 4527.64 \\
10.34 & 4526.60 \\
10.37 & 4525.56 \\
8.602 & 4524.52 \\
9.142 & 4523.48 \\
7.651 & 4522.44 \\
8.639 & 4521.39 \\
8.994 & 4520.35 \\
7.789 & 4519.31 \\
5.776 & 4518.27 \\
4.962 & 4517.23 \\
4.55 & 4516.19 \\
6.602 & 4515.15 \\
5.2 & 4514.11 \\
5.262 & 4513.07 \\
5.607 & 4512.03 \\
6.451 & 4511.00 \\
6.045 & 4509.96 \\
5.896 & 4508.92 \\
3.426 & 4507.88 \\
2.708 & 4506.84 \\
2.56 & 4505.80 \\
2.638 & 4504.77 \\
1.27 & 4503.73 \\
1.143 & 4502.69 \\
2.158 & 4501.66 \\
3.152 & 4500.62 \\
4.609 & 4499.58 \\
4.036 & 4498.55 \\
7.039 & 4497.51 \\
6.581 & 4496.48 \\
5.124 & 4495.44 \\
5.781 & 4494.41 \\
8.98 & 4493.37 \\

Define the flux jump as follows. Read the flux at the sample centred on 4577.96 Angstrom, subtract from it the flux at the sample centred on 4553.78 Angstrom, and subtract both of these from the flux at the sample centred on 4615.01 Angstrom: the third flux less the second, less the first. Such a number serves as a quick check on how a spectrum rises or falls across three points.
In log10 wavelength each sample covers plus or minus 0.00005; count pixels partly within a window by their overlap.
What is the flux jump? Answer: -10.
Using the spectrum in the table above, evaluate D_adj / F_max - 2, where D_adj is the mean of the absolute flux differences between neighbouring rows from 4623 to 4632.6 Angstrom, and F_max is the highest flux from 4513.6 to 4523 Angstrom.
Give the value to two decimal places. -1.90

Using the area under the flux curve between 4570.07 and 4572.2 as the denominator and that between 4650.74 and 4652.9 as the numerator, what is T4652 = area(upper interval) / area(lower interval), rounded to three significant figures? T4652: 1.15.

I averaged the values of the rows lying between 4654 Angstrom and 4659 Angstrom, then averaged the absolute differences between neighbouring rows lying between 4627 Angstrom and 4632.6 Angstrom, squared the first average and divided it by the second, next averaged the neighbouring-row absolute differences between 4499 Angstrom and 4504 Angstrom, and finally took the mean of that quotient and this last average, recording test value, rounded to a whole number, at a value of 110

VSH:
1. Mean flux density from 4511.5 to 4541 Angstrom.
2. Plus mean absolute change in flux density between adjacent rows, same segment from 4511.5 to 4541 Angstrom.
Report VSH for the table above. 8.0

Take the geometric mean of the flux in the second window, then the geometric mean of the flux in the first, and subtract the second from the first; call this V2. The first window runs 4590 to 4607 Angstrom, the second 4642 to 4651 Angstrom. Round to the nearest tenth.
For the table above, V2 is 0.8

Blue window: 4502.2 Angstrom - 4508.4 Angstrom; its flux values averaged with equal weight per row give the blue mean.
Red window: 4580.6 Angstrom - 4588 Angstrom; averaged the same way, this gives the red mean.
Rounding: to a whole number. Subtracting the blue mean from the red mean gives 8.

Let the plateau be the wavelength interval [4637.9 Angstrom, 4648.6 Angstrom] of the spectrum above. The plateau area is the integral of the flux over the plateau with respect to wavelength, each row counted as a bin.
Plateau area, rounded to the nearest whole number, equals 120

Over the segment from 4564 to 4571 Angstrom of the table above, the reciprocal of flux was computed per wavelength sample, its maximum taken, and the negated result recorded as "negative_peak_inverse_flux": -0.102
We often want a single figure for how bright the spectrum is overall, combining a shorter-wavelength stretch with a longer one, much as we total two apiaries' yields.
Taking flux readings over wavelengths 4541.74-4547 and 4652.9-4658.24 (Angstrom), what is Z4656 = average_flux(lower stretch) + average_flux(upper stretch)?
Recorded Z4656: 13.9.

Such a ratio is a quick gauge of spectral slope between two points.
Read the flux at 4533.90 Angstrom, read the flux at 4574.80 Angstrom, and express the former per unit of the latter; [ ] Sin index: 0.45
